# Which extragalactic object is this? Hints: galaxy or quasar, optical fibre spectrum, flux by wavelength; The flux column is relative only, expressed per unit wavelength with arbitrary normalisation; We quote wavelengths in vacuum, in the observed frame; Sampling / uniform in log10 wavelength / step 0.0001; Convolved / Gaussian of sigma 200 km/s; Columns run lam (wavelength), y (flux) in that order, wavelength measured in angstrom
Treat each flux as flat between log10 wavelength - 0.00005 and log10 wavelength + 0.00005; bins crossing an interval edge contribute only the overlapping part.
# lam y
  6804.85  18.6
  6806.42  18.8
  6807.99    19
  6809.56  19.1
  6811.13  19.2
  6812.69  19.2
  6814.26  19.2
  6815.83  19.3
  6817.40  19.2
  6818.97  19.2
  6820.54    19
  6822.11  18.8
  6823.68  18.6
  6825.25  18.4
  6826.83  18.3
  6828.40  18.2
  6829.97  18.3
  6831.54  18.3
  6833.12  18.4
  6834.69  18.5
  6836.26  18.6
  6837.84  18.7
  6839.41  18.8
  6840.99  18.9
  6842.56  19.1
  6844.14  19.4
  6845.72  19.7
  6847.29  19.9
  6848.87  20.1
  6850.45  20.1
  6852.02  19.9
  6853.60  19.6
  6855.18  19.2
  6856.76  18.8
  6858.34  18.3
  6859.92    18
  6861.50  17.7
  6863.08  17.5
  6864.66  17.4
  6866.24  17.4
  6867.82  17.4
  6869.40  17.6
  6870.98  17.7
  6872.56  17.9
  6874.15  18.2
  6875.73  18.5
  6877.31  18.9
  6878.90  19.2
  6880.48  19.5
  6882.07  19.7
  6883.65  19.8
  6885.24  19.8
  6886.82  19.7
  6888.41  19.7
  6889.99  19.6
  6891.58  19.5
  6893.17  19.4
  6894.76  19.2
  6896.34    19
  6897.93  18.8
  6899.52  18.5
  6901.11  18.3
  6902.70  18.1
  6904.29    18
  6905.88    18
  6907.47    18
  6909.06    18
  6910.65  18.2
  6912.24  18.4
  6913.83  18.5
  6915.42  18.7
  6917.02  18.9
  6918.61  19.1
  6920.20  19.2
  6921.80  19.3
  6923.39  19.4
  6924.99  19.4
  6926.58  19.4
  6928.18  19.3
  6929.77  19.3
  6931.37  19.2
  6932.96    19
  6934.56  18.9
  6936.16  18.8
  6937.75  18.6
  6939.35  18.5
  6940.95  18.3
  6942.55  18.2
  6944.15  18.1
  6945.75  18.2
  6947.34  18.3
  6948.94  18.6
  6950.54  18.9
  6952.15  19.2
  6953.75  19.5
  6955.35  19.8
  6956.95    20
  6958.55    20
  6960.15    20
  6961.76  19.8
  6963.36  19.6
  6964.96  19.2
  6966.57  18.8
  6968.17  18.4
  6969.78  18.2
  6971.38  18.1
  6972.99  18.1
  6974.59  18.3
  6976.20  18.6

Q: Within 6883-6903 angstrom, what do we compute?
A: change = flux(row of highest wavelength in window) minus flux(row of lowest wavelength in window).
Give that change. -1.7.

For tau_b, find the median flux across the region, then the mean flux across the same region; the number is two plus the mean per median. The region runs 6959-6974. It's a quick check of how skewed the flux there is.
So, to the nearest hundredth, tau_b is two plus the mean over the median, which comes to 3.01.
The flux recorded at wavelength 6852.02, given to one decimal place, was 19.9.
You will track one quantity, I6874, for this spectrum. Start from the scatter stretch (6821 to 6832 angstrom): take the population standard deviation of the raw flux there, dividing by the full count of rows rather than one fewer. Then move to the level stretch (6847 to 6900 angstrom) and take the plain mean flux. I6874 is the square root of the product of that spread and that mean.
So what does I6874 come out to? 1.9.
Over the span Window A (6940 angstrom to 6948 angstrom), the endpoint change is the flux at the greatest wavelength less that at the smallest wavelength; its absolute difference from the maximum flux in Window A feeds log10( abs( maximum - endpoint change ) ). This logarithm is 1.26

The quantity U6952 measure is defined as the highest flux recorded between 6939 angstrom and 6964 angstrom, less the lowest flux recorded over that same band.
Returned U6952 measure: 1.9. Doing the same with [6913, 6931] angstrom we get 0.9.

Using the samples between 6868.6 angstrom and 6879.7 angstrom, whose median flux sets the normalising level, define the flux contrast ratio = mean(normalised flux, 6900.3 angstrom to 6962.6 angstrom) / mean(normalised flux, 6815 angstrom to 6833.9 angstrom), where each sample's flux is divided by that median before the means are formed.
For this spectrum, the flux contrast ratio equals 1.010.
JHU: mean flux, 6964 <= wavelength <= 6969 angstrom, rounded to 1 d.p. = 18.8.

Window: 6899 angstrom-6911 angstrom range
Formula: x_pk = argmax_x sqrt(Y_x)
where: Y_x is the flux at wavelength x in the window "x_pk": 6899.52 angstrom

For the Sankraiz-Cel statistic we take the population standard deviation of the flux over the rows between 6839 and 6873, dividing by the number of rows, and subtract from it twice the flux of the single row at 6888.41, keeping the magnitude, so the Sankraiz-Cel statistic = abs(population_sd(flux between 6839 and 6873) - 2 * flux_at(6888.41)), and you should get 38.4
